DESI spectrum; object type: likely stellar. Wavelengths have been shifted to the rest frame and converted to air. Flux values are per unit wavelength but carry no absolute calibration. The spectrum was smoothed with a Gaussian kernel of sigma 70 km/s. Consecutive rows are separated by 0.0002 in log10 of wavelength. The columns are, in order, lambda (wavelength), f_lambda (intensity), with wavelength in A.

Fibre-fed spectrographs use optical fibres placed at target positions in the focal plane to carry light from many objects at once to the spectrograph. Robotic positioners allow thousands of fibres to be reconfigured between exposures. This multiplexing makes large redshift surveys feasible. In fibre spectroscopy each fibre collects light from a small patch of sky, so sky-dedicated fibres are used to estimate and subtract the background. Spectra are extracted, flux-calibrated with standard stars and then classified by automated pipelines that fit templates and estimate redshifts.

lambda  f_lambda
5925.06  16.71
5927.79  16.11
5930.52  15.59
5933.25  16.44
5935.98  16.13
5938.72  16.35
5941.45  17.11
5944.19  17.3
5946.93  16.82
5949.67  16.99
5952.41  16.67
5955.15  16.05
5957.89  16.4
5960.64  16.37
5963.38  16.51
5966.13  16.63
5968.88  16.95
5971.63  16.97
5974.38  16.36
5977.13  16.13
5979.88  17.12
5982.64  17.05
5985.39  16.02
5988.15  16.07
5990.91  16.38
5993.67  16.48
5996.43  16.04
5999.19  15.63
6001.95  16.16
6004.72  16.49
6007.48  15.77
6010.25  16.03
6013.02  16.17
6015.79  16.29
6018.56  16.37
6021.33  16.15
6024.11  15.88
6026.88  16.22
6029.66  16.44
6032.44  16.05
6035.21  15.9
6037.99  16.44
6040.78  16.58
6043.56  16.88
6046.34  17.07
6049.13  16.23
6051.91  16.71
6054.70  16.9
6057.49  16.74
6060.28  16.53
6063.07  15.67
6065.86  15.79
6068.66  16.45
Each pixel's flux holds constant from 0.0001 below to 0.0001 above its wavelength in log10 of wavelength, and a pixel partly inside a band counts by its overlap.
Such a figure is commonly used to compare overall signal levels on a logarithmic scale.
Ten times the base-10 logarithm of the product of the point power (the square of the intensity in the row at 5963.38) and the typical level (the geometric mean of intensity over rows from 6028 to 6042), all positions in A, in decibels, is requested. 36.47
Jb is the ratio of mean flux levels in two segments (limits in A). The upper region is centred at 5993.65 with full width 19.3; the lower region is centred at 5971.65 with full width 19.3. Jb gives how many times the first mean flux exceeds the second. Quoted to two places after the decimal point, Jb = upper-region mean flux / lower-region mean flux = 0.97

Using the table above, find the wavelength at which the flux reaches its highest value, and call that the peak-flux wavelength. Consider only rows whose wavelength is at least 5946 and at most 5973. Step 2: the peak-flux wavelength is 5949.67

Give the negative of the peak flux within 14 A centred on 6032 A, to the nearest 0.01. -16.44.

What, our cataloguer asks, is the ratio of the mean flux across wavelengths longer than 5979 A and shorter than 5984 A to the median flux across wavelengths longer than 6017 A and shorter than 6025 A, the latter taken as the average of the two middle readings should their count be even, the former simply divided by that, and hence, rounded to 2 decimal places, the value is 1.06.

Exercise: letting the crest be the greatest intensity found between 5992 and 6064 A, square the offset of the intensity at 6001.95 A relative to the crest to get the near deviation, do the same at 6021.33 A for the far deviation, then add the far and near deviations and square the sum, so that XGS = 2.8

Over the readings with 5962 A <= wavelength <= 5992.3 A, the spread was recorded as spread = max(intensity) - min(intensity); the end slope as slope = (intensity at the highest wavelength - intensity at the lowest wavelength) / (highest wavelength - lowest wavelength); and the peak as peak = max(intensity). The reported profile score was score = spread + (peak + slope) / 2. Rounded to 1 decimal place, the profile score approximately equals 9.7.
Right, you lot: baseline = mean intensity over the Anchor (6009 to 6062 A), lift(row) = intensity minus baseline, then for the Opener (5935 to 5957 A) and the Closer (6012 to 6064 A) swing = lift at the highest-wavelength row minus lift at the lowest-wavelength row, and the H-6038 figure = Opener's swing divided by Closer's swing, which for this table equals 0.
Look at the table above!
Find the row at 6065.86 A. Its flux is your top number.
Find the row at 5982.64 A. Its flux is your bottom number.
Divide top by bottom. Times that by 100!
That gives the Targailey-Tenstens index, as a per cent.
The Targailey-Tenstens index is 93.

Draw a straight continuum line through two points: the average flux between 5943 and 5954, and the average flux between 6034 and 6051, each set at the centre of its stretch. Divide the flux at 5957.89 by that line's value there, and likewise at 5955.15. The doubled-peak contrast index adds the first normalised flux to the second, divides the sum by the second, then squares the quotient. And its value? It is 4.09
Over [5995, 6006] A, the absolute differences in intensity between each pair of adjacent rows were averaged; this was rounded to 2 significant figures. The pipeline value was 0.42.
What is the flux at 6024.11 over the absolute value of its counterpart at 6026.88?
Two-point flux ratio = 0.98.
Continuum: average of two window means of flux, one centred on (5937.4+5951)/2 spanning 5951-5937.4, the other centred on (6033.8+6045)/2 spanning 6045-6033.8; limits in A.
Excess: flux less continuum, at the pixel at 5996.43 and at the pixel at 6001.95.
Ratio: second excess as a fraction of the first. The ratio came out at 0.8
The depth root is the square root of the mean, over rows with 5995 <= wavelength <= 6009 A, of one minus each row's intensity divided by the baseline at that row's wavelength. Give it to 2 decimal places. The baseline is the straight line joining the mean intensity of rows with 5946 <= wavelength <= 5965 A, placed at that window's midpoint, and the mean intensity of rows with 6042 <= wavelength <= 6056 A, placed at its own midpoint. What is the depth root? 0.19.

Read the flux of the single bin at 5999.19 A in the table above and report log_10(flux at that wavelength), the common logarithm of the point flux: 1.19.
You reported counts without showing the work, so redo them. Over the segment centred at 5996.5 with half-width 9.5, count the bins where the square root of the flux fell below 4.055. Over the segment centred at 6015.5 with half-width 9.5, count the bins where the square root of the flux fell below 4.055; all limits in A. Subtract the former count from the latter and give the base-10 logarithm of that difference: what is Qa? 0.3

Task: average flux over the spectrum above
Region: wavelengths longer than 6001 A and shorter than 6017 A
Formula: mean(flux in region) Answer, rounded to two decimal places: 16.15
